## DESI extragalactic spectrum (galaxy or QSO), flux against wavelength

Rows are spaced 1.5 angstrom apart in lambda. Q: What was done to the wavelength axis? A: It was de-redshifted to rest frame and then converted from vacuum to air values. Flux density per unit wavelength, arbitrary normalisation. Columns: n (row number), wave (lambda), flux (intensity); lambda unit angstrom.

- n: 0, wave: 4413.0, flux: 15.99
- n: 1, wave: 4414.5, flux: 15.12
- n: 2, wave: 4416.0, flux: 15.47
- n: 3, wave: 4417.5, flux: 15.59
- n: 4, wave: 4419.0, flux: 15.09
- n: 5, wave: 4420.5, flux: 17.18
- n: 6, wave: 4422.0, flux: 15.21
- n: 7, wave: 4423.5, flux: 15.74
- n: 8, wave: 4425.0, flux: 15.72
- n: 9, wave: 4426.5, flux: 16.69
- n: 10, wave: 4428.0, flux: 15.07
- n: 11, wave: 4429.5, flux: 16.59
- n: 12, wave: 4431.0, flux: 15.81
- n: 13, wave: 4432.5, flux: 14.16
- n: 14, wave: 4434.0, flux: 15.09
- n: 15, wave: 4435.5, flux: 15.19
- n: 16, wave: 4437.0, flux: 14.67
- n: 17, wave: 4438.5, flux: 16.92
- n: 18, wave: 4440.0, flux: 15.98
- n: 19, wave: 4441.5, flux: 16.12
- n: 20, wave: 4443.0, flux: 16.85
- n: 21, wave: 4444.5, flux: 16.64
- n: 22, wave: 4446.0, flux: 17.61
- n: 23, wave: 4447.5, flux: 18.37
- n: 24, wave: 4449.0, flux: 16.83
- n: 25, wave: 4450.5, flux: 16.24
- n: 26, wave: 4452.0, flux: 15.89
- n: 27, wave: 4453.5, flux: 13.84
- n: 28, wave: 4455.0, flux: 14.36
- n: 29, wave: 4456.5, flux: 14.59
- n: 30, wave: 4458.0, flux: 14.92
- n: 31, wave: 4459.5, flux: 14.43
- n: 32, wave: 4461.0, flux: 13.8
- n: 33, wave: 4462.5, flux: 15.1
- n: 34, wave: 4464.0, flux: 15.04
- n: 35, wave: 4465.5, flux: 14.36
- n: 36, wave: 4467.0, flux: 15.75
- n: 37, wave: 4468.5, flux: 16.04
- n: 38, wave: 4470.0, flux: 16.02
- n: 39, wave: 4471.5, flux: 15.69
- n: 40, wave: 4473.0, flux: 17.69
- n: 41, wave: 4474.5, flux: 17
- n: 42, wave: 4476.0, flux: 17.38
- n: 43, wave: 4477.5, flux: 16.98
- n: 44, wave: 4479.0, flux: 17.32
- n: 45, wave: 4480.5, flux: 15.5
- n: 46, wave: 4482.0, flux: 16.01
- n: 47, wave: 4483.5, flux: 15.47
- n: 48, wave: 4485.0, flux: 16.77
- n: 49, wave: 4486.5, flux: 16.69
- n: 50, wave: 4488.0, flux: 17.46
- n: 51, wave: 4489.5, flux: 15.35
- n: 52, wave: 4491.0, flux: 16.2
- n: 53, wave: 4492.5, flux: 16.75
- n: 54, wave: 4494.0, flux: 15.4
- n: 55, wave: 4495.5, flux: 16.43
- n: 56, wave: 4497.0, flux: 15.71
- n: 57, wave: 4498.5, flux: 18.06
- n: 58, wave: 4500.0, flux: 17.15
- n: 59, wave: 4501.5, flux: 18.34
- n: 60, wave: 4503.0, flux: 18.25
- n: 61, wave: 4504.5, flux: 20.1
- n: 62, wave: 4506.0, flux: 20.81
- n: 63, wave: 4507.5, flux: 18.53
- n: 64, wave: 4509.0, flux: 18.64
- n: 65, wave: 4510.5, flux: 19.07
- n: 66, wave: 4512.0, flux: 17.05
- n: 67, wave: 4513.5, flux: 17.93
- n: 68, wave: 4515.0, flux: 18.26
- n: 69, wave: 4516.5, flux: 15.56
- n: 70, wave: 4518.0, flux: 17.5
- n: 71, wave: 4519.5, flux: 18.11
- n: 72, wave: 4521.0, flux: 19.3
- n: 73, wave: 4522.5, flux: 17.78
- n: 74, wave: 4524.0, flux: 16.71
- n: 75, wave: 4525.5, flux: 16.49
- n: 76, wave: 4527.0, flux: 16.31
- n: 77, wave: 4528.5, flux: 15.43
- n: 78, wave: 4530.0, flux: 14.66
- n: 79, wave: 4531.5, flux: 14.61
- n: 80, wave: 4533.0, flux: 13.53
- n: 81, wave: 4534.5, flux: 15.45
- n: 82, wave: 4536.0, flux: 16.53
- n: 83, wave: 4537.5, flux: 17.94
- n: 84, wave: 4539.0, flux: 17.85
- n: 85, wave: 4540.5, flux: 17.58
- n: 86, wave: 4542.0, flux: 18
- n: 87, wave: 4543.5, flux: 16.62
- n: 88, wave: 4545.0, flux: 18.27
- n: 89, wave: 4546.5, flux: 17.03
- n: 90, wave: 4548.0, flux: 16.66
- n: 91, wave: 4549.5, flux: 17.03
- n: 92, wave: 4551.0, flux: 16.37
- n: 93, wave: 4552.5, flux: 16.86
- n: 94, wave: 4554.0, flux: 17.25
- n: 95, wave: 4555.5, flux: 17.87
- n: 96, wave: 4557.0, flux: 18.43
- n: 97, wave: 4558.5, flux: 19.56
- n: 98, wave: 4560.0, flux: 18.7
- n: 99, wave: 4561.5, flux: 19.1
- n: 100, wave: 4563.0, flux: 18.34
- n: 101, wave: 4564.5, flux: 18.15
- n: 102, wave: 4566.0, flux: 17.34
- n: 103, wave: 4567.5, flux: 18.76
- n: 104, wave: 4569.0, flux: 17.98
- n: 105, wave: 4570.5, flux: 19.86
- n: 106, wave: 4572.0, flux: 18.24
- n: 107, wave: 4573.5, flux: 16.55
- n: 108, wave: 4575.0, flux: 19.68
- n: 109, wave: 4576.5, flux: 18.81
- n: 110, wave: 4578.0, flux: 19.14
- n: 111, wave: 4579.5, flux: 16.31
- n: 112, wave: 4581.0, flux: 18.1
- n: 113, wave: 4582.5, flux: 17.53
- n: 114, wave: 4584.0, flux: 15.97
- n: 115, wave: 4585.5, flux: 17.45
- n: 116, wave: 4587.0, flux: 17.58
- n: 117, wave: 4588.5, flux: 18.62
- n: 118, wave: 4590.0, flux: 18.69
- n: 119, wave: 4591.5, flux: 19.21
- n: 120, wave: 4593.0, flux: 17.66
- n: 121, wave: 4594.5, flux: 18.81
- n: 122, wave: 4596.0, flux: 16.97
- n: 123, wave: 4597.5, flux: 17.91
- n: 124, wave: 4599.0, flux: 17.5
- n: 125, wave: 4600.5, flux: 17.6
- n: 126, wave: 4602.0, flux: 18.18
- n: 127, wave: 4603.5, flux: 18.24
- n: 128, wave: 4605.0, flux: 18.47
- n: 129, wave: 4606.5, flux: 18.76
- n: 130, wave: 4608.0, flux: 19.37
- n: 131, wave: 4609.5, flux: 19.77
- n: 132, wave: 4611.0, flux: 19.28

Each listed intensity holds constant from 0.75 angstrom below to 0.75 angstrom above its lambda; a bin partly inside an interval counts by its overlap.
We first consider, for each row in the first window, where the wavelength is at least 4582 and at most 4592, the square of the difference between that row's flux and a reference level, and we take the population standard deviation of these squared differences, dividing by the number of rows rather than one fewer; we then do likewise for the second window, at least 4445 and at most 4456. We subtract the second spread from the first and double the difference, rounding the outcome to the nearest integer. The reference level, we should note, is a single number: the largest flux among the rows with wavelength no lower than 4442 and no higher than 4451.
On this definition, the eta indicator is -11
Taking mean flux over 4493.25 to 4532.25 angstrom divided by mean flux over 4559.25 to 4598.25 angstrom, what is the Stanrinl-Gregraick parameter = 0.959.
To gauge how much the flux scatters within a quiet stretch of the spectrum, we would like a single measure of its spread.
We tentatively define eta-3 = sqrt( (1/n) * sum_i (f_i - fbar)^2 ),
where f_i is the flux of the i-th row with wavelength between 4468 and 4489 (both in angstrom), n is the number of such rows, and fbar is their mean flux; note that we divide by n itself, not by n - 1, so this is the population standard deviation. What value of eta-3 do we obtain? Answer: 0.74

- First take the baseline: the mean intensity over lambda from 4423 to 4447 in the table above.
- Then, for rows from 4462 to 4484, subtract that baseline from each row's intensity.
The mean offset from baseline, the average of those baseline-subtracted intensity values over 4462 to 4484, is 0.2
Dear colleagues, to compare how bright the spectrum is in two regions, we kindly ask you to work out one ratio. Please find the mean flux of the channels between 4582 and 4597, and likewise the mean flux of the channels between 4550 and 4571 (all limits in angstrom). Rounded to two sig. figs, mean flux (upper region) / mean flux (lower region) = 0.98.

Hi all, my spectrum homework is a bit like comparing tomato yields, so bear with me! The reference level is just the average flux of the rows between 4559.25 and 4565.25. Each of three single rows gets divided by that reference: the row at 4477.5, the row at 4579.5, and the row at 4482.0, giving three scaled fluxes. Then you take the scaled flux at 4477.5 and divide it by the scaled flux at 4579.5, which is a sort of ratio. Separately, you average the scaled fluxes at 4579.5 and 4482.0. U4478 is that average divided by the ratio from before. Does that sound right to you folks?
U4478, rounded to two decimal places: 0.84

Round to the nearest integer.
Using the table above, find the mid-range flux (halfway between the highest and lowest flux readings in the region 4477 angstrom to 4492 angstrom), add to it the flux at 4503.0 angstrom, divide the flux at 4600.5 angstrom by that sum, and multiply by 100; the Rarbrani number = 51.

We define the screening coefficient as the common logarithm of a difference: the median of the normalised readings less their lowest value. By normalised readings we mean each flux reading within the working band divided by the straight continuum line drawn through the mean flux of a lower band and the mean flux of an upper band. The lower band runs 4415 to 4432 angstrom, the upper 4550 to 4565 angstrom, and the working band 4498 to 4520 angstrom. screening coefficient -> -0.79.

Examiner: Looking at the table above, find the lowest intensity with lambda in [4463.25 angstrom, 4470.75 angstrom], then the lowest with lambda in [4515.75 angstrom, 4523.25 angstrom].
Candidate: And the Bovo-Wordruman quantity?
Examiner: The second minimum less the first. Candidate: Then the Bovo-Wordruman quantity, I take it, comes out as 1.2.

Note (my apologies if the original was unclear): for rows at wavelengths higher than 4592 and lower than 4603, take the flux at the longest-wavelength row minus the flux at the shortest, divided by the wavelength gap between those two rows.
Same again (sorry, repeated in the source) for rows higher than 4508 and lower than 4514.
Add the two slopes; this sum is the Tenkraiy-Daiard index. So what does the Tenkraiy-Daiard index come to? -0.10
